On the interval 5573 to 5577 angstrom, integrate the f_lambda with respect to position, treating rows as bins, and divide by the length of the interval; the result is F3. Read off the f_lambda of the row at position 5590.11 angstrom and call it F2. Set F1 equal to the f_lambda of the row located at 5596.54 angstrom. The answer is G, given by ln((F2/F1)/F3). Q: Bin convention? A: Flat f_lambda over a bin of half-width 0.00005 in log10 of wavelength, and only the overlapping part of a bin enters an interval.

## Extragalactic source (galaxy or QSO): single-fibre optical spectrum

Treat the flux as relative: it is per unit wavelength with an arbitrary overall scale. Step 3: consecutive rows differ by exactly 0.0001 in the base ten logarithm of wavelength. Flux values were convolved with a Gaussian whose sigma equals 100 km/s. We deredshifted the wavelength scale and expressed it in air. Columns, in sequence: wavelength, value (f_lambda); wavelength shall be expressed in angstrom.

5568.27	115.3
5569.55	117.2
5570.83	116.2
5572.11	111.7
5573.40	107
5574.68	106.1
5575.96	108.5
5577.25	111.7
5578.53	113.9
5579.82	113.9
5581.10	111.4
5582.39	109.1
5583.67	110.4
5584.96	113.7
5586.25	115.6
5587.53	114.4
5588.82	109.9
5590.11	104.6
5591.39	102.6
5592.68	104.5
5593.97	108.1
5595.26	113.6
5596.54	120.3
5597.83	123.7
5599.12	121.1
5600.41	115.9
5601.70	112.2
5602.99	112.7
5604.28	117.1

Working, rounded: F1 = 120.3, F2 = 104.6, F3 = 108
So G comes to -4.82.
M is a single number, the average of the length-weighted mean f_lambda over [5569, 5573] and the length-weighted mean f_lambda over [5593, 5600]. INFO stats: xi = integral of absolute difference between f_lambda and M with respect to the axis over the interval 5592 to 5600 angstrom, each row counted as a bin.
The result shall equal 51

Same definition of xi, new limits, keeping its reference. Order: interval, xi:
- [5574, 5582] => 38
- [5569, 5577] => 42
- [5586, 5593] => 51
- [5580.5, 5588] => 24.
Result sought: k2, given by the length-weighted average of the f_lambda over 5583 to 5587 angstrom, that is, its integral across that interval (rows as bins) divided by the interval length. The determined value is 113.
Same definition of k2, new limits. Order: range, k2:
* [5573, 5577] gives 108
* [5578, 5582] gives 113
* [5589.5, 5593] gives 104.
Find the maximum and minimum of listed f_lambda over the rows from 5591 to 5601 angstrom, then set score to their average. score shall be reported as 113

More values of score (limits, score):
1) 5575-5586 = 111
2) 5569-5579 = 112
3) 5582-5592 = 109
